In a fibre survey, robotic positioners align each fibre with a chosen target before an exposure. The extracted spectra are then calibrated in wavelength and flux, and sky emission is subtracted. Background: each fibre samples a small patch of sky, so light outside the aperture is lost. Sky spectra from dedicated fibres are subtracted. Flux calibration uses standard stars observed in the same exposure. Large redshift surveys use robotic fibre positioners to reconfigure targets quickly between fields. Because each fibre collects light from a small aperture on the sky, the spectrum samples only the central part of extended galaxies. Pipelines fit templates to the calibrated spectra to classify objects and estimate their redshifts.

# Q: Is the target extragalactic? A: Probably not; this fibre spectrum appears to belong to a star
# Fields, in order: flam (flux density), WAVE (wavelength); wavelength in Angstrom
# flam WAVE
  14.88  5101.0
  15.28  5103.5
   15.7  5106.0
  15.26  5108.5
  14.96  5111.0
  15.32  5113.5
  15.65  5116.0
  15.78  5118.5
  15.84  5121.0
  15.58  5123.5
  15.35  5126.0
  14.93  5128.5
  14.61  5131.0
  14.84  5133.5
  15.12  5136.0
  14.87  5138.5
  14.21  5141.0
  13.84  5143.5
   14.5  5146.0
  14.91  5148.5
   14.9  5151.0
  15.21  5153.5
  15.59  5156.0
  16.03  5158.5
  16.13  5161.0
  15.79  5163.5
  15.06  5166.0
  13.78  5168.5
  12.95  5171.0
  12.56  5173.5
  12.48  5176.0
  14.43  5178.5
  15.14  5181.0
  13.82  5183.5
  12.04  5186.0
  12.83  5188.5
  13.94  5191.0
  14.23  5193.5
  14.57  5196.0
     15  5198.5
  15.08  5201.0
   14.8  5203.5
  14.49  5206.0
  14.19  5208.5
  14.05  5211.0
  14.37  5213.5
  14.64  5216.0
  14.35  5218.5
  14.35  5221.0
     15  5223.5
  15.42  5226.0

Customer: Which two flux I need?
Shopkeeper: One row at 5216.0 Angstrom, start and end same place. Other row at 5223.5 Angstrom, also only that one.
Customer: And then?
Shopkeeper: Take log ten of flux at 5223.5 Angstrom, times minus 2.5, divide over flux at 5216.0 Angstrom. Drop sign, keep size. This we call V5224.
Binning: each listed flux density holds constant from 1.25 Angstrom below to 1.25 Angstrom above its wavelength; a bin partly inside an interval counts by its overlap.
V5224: 0.201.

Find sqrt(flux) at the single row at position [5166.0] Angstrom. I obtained 3.88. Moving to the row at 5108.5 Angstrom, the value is 3.91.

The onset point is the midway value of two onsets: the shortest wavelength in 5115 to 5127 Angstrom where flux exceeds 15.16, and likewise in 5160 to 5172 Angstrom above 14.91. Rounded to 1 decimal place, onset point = 5138.5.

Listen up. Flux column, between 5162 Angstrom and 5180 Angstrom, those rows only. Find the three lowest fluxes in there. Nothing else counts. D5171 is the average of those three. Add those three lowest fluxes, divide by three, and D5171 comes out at 12.7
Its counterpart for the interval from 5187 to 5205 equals 13.7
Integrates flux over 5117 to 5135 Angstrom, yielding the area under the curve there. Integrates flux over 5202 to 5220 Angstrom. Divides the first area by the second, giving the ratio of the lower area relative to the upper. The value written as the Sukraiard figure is 1.06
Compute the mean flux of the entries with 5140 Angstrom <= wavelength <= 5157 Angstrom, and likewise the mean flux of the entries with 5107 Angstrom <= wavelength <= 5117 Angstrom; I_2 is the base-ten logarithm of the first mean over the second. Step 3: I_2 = -0.016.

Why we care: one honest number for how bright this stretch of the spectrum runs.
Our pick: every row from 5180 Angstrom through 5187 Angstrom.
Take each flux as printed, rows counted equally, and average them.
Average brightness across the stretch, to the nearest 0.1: 13.7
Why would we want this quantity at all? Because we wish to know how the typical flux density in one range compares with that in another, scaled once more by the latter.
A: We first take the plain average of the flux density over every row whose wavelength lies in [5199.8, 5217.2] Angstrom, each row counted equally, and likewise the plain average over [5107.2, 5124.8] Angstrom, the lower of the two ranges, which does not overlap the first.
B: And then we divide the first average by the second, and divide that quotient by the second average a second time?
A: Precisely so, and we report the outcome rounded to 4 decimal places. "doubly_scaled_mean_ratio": 0.0605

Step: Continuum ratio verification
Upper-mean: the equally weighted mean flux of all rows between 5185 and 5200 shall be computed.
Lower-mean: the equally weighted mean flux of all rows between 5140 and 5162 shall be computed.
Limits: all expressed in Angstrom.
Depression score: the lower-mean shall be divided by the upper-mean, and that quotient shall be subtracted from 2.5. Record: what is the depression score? 1.41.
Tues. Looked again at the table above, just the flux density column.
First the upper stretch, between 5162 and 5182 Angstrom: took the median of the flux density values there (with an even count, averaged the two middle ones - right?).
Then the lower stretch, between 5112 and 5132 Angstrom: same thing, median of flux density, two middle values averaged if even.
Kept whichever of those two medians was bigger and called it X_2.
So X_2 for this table 15.5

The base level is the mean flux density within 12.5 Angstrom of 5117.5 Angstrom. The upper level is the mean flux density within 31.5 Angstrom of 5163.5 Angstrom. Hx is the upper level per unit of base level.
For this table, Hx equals 0.93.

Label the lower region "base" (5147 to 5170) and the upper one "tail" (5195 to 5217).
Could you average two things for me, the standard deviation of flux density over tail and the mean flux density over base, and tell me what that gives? 7.8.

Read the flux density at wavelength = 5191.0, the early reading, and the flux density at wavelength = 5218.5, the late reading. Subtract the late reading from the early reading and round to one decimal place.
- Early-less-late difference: -0.4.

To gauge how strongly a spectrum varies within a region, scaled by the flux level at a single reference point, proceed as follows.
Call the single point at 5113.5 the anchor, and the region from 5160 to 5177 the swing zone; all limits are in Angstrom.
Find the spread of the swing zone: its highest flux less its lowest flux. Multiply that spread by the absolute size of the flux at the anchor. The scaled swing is 55.9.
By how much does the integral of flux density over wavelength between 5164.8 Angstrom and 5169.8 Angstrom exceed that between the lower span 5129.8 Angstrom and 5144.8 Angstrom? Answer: -147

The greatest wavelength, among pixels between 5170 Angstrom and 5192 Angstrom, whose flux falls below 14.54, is 5191.0 Angstrom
